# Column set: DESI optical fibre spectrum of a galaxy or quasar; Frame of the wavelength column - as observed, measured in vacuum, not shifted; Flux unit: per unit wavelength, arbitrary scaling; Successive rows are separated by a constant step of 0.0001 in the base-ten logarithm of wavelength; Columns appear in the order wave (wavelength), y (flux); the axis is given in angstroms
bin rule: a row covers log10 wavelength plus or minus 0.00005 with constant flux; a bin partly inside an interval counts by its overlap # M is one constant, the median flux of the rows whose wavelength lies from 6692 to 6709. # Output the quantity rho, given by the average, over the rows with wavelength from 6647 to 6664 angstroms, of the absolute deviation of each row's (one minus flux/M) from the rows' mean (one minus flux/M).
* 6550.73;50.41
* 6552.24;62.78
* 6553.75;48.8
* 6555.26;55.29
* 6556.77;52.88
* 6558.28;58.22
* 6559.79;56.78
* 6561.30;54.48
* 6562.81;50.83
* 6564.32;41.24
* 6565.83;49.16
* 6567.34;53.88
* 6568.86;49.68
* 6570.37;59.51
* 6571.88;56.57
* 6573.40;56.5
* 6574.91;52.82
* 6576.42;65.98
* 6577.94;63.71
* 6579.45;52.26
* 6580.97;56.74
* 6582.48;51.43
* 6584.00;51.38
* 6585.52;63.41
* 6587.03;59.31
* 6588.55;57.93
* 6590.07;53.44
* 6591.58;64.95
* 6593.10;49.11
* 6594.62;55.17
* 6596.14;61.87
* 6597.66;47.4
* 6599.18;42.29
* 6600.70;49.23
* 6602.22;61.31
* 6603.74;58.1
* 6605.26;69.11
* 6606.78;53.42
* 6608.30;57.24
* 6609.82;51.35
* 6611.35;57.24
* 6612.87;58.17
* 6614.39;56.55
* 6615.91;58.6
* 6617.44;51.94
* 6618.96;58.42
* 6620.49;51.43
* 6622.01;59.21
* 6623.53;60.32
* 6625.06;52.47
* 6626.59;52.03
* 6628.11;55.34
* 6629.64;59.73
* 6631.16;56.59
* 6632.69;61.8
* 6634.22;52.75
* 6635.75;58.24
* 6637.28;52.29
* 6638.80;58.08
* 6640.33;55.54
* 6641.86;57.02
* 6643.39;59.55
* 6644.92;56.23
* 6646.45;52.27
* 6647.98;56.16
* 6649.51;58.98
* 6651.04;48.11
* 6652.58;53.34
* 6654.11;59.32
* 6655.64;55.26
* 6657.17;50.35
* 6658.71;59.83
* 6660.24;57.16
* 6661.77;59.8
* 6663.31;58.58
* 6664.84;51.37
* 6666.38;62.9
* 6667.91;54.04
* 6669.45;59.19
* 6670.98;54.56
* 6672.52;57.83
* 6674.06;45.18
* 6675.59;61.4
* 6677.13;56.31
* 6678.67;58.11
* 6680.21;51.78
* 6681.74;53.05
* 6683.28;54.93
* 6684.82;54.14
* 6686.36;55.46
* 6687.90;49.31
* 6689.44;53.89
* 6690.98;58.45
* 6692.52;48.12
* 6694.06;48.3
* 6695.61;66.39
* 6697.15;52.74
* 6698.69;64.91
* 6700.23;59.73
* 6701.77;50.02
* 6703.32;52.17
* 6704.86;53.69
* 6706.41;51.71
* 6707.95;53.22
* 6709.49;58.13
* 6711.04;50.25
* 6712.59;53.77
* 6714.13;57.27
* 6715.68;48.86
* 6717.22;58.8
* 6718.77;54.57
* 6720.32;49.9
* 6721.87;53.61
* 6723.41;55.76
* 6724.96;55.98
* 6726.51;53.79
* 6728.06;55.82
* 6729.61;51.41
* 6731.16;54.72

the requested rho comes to 0.060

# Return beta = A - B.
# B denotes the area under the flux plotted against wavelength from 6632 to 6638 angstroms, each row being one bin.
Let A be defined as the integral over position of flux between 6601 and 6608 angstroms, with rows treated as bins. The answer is 80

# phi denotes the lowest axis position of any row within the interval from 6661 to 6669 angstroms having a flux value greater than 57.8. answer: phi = 6661.77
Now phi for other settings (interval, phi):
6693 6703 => 6695.61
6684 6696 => 6690.98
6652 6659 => 6654.11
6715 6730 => 6717.22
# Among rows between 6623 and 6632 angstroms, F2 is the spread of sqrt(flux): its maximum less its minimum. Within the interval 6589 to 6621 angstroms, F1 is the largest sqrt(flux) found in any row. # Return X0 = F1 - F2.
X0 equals 7.8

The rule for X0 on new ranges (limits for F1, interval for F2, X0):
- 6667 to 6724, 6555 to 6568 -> 6.9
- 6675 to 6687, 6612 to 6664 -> 6.9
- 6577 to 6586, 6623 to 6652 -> 7.1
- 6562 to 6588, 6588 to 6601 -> 6.6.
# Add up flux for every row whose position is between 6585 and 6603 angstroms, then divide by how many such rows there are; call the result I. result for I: 55.5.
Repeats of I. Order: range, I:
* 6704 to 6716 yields 53.4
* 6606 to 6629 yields 55.6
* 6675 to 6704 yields 55.2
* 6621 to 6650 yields 56.6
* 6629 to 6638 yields 56.9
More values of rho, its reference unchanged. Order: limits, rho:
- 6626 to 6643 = 0.047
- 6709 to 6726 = 0.051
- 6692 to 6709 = 0.093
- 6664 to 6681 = 0.074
